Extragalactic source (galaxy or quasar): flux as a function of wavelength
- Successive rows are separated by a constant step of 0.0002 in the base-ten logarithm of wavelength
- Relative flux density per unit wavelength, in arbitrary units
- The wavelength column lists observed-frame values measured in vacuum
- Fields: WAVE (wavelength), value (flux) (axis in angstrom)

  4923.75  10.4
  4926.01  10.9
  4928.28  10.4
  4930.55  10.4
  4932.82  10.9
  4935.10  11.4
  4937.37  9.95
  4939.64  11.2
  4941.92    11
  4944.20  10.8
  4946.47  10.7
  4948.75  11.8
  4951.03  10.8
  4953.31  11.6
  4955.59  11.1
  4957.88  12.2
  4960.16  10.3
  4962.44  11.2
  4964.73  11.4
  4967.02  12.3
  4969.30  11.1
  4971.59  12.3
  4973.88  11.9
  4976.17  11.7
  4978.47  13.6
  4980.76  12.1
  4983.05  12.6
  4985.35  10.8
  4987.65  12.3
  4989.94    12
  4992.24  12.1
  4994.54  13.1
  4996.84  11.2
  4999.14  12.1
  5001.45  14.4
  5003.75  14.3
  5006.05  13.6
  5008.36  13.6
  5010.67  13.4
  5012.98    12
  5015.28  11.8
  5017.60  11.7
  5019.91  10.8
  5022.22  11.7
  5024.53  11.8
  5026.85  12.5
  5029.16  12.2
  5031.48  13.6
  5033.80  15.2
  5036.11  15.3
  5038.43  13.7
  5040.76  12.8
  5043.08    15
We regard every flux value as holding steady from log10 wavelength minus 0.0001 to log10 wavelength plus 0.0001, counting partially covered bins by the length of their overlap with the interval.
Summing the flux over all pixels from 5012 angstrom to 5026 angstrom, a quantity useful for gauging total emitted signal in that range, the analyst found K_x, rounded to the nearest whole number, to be 70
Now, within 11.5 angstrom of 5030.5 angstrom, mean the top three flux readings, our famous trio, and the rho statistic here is 14.7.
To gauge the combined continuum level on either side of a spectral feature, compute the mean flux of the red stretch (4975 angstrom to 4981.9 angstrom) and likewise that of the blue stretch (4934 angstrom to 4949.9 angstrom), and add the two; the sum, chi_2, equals 23.4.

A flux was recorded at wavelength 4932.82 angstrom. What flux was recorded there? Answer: 10.9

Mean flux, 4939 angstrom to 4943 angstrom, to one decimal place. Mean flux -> 11.1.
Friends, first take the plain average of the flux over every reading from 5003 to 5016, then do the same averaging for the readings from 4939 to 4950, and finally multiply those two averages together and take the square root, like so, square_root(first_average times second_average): 12.1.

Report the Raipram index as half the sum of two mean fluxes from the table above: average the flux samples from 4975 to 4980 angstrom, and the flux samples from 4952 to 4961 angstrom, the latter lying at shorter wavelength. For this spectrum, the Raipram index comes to 12.0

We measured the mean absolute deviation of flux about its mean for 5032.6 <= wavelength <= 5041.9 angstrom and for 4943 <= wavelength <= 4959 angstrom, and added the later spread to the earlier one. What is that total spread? 1.50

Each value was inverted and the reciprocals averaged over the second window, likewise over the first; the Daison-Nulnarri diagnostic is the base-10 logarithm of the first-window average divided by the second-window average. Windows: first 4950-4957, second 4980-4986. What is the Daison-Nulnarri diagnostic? 0.024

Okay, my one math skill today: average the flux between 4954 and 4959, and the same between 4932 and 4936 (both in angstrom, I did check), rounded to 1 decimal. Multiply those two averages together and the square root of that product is 11.4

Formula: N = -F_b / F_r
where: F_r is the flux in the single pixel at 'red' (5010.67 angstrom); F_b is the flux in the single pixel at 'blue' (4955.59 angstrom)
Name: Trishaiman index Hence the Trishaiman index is -0.83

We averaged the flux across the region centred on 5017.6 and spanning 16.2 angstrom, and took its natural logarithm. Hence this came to 2.48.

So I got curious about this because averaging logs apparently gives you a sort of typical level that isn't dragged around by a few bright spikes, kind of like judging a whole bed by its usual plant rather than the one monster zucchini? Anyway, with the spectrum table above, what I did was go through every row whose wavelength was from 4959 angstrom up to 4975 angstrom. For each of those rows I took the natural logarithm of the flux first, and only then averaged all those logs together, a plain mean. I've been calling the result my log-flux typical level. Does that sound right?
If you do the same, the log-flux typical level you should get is 2.44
